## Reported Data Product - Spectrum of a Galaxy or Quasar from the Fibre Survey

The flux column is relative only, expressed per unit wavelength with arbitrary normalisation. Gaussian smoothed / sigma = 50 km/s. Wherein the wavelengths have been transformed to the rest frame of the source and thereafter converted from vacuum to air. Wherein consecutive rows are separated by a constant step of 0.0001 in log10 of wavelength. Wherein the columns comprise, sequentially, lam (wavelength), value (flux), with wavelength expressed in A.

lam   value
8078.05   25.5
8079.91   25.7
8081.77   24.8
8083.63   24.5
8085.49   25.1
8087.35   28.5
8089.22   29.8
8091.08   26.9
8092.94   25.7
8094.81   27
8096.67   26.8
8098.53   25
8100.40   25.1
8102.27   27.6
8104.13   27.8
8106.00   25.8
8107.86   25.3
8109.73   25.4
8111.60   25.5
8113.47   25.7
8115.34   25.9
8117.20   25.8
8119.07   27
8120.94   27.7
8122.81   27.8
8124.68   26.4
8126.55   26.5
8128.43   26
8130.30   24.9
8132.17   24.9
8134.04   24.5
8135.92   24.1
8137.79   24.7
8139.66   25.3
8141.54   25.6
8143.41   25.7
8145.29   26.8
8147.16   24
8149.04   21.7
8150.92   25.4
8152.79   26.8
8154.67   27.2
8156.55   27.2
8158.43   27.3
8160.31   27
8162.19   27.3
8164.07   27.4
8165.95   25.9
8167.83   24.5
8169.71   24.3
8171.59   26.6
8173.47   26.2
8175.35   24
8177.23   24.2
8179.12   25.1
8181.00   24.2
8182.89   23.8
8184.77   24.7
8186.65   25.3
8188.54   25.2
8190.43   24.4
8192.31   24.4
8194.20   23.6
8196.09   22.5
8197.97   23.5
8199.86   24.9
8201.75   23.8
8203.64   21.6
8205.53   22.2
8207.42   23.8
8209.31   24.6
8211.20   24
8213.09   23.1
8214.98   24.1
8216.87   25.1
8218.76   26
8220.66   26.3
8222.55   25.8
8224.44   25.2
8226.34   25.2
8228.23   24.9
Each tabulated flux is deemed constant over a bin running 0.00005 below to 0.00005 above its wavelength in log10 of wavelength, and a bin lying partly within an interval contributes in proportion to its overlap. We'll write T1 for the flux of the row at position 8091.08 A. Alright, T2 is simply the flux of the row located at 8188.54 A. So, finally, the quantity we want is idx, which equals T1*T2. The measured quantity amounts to 678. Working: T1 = 26.9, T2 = 25.2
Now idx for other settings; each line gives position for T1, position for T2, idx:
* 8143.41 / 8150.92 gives 653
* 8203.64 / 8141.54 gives 553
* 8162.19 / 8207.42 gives 650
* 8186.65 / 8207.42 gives 602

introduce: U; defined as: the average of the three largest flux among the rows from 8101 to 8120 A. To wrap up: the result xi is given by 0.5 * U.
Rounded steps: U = 27.5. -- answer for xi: 13.7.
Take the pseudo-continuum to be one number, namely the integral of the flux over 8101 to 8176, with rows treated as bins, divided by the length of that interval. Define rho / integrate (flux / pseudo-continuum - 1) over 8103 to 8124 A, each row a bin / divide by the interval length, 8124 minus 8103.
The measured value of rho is 0.018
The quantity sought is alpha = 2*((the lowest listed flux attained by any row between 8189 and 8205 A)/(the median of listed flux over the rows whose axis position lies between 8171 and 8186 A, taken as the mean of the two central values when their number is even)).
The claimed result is 1.77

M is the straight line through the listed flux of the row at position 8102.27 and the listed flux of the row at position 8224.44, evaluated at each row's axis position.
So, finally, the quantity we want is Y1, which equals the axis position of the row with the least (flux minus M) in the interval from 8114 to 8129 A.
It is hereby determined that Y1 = 8117.20 A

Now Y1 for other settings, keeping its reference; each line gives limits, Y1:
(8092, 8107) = 8098.53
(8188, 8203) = 8196.09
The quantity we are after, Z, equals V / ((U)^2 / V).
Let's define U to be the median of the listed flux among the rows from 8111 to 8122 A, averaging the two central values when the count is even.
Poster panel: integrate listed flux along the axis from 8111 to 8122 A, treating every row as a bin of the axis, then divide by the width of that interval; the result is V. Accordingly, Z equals 1.04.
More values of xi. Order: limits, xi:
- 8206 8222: 12.9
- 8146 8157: 13.5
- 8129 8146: 13.0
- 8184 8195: 12.5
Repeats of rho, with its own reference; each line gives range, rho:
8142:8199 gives -0.026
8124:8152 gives -0.031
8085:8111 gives 0.026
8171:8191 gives -0.040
